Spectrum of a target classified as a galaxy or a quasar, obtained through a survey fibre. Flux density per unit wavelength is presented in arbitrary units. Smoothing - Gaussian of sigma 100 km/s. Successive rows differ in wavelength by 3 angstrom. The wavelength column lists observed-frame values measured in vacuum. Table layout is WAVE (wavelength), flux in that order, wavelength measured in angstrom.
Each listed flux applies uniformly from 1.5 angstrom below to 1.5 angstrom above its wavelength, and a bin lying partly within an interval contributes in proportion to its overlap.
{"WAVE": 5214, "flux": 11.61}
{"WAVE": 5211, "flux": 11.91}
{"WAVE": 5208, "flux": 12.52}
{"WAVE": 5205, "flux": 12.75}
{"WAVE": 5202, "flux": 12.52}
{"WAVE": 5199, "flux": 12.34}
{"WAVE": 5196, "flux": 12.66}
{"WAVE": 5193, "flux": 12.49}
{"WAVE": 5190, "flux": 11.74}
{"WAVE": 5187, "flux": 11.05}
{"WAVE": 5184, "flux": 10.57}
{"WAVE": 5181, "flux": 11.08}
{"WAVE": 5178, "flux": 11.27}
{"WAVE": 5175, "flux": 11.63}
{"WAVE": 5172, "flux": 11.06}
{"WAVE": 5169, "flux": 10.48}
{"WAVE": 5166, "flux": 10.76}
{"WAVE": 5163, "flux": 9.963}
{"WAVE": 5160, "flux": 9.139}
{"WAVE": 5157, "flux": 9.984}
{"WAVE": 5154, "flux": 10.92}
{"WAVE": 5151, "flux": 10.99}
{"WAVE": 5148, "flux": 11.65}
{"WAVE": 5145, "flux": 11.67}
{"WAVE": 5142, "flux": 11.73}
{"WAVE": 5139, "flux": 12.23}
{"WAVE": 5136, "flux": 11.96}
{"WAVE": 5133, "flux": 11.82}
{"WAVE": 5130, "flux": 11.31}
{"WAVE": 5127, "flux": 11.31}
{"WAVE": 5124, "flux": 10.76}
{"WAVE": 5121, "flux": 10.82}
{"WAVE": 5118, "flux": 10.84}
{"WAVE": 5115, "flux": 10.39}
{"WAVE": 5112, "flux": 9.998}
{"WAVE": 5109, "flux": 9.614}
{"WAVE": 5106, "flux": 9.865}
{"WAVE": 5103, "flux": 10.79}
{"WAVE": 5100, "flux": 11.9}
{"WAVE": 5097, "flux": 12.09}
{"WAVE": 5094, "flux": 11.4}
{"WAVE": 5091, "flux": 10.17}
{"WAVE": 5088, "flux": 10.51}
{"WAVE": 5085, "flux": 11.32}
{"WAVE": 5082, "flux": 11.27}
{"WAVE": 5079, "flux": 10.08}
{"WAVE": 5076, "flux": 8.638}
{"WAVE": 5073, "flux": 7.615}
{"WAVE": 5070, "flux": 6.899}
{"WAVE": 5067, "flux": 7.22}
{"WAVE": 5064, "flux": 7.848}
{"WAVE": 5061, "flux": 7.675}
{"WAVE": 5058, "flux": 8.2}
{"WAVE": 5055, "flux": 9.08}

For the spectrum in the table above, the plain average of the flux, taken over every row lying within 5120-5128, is 11.0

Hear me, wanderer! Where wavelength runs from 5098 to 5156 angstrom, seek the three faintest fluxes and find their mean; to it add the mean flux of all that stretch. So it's 20.9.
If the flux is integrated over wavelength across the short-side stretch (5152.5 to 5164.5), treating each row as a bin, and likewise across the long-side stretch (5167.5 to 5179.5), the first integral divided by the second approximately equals 0.90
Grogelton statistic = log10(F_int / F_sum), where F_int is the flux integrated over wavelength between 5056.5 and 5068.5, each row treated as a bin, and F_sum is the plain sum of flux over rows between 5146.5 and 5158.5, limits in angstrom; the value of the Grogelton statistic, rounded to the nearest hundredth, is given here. 0.33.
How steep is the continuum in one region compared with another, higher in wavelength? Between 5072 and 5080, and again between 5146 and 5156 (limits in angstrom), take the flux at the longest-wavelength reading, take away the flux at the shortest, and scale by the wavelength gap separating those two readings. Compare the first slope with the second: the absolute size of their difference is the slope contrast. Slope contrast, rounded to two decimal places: 0.53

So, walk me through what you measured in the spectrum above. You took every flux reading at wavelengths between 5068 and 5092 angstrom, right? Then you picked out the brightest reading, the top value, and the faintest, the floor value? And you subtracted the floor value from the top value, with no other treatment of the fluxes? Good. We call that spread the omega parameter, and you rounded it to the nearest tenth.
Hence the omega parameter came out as 4.4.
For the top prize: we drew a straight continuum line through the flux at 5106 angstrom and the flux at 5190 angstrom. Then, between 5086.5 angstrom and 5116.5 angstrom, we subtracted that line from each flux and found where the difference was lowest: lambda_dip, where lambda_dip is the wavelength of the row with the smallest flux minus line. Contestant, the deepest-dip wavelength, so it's 5109 angstrom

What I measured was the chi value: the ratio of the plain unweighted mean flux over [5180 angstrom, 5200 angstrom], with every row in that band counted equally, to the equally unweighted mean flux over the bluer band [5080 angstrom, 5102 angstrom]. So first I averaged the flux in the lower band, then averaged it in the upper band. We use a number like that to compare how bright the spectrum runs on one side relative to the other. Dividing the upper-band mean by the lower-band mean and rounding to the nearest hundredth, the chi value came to 1.04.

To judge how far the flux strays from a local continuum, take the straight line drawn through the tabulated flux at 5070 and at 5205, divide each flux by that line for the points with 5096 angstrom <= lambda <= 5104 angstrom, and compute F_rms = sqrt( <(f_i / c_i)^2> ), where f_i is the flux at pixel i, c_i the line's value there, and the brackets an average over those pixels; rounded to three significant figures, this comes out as 1.42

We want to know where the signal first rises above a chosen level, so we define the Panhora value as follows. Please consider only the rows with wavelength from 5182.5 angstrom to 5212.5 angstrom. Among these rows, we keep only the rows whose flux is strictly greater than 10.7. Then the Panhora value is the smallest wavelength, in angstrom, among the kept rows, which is 5187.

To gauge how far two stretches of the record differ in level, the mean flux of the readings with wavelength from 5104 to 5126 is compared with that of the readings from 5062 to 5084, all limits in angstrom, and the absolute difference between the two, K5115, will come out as 1.8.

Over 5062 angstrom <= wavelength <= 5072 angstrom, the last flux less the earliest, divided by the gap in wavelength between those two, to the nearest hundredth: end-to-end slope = -0.16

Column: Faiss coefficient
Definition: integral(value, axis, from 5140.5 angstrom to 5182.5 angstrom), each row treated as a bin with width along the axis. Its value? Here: 457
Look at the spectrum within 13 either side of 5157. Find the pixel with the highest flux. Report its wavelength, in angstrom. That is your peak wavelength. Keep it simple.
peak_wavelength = 5145 angstrom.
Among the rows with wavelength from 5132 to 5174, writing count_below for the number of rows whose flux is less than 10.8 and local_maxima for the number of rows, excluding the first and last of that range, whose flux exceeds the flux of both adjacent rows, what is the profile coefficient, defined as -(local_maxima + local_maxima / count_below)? -2.4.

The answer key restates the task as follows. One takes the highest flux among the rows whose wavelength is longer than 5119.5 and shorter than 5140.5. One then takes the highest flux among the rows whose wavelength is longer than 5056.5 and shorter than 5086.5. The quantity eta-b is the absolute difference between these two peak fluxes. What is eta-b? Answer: 0.91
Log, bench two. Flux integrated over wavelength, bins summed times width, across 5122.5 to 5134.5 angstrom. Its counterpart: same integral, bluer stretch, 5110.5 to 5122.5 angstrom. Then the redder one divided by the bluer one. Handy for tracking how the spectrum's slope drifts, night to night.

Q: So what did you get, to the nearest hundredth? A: 1.07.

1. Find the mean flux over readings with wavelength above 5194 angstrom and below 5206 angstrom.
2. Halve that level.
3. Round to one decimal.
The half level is 6.3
